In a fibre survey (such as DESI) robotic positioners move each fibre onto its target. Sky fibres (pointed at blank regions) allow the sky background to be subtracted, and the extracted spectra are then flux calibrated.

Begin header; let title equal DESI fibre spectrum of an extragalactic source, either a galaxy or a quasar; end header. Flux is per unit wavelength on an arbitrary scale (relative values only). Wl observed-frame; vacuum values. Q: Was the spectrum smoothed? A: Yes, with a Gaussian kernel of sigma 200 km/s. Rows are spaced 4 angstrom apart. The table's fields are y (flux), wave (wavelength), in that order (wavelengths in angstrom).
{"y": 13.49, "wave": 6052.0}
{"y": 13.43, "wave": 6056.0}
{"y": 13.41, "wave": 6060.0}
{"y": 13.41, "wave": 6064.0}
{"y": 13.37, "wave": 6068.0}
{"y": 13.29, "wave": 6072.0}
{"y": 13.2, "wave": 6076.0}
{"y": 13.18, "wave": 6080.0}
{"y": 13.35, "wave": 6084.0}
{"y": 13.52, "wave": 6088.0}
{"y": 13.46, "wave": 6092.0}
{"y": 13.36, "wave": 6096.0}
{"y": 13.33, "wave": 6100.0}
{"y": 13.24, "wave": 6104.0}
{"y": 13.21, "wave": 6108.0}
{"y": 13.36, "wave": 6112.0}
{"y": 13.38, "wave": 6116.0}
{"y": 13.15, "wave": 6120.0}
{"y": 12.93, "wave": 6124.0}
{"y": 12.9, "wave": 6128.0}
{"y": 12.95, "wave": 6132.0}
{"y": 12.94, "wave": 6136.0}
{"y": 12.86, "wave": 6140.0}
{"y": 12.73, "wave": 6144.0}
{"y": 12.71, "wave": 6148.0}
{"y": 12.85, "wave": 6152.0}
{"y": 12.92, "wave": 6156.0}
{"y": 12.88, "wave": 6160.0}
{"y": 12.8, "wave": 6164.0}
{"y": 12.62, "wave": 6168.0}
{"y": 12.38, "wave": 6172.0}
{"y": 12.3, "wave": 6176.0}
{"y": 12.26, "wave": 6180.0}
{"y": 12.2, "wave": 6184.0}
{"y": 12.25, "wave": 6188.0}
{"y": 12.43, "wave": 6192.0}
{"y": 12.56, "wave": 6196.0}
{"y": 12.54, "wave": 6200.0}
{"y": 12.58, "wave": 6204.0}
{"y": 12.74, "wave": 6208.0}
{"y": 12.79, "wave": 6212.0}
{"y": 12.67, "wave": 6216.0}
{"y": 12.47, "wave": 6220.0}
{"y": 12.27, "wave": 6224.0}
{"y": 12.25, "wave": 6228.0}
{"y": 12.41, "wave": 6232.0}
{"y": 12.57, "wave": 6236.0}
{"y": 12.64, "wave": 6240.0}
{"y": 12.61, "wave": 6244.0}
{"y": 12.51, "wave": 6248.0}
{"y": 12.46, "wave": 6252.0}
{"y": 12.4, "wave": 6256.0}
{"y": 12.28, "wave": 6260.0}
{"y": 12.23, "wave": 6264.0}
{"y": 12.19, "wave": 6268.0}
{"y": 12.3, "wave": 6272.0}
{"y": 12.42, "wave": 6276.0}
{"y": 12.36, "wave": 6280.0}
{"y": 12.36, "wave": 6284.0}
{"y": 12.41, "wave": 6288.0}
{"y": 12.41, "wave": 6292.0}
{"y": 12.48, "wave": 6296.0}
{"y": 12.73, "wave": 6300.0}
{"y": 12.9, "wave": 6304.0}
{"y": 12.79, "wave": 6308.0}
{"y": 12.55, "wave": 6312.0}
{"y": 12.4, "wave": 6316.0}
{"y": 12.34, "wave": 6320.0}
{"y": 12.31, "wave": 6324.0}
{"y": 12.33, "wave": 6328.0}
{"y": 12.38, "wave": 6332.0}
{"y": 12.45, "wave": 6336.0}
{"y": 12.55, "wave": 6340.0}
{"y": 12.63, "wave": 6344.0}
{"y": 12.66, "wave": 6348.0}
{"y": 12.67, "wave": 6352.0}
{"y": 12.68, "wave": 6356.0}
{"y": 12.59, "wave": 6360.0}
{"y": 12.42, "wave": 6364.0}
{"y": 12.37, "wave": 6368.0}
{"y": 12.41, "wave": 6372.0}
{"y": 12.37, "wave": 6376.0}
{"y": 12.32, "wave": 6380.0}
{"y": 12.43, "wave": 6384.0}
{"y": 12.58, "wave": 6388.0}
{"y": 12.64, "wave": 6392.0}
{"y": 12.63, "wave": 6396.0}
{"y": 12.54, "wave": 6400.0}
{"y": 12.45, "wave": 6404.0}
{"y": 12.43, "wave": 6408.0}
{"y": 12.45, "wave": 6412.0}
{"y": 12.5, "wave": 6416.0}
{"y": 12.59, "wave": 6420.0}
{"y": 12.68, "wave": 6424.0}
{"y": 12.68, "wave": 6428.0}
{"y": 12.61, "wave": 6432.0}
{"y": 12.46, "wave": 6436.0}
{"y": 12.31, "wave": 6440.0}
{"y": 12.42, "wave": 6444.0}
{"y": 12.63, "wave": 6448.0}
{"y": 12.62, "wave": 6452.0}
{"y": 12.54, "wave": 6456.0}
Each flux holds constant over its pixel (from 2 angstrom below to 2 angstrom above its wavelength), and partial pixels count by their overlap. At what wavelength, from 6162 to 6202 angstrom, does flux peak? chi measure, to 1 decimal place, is 6164.0 angstrom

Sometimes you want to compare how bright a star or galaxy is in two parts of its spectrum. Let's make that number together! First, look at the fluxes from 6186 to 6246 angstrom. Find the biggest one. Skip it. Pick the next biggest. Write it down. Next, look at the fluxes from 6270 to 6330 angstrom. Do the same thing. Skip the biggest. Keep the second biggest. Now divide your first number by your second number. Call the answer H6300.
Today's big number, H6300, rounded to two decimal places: 1.00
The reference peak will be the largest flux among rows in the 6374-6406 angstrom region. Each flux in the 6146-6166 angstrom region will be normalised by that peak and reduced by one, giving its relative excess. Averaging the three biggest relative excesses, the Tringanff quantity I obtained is 0.019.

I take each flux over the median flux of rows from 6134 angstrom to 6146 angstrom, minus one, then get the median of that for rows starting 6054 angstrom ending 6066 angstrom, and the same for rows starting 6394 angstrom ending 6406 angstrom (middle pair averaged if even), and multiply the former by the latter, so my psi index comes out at -0.0011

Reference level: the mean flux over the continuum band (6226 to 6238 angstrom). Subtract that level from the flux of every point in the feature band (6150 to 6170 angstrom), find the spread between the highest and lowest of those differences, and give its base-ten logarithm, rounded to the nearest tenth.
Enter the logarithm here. -0.5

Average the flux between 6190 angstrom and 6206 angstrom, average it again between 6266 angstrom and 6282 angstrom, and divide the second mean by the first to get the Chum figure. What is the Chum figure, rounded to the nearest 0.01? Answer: 0.98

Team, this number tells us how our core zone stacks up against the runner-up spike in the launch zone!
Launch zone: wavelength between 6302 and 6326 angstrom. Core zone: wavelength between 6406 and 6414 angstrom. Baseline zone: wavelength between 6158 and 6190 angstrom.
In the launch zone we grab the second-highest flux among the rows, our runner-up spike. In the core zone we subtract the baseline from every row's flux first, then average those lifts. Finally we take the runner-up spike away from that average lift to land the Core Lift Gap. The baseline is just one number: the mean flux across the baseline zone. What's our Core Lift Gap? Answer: -12.8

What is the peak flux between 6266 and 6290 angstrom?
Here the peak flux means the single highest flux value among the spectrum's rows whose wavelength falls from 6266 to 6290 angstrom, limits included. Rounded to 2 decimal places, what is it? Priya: 12.42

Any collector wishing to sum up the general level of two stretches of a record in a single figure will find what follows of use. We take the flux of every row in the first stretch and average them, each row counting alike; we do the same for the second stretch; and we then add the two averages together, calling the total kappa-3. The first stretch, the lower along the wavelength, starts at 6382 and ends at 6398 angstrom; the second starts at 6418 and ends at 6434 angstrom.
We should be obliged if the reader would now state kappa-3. 25.2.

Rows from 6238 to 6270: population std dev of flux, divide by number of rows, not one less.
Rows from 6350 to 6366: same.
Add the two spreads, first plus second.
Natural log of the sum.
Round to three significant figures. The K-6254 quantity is -1.33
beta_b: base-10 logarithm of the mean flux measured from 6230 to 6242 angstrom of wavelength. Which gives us 1.10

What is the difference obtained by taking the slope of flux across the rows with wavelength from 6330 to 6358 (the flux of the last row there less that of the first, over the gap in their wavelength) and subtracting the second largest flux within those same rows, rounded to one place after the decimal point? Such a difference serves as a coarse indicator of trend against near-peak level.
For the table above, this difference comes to -12.7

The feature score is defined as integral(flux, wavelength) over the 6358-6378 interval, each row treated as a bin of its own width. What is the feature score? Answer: 249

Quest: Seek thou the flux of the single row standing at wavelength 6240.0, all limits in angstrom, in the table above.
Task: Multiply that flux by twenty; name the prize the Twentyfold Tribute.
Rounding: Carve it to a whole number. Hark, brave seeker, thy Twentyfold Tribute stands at 253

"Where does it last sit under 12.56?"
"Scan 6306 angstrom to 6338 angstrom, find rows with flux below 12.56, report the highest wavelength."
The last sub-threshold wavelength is 6336.0 angstrom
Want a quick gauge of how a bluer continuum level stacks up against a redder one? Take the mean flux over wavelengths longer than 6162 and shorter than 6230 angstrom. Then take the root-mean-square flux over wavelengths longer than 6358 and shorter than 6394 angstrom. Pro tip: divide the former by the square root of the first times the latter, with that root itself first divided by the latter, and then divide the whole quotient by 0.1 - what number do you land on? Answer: 124.7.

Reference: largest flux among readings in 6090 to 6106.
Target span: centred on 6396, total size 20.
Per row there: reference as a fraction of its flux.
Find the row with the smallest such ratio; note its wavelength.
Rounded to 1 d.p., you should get 6392.0 angstrom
